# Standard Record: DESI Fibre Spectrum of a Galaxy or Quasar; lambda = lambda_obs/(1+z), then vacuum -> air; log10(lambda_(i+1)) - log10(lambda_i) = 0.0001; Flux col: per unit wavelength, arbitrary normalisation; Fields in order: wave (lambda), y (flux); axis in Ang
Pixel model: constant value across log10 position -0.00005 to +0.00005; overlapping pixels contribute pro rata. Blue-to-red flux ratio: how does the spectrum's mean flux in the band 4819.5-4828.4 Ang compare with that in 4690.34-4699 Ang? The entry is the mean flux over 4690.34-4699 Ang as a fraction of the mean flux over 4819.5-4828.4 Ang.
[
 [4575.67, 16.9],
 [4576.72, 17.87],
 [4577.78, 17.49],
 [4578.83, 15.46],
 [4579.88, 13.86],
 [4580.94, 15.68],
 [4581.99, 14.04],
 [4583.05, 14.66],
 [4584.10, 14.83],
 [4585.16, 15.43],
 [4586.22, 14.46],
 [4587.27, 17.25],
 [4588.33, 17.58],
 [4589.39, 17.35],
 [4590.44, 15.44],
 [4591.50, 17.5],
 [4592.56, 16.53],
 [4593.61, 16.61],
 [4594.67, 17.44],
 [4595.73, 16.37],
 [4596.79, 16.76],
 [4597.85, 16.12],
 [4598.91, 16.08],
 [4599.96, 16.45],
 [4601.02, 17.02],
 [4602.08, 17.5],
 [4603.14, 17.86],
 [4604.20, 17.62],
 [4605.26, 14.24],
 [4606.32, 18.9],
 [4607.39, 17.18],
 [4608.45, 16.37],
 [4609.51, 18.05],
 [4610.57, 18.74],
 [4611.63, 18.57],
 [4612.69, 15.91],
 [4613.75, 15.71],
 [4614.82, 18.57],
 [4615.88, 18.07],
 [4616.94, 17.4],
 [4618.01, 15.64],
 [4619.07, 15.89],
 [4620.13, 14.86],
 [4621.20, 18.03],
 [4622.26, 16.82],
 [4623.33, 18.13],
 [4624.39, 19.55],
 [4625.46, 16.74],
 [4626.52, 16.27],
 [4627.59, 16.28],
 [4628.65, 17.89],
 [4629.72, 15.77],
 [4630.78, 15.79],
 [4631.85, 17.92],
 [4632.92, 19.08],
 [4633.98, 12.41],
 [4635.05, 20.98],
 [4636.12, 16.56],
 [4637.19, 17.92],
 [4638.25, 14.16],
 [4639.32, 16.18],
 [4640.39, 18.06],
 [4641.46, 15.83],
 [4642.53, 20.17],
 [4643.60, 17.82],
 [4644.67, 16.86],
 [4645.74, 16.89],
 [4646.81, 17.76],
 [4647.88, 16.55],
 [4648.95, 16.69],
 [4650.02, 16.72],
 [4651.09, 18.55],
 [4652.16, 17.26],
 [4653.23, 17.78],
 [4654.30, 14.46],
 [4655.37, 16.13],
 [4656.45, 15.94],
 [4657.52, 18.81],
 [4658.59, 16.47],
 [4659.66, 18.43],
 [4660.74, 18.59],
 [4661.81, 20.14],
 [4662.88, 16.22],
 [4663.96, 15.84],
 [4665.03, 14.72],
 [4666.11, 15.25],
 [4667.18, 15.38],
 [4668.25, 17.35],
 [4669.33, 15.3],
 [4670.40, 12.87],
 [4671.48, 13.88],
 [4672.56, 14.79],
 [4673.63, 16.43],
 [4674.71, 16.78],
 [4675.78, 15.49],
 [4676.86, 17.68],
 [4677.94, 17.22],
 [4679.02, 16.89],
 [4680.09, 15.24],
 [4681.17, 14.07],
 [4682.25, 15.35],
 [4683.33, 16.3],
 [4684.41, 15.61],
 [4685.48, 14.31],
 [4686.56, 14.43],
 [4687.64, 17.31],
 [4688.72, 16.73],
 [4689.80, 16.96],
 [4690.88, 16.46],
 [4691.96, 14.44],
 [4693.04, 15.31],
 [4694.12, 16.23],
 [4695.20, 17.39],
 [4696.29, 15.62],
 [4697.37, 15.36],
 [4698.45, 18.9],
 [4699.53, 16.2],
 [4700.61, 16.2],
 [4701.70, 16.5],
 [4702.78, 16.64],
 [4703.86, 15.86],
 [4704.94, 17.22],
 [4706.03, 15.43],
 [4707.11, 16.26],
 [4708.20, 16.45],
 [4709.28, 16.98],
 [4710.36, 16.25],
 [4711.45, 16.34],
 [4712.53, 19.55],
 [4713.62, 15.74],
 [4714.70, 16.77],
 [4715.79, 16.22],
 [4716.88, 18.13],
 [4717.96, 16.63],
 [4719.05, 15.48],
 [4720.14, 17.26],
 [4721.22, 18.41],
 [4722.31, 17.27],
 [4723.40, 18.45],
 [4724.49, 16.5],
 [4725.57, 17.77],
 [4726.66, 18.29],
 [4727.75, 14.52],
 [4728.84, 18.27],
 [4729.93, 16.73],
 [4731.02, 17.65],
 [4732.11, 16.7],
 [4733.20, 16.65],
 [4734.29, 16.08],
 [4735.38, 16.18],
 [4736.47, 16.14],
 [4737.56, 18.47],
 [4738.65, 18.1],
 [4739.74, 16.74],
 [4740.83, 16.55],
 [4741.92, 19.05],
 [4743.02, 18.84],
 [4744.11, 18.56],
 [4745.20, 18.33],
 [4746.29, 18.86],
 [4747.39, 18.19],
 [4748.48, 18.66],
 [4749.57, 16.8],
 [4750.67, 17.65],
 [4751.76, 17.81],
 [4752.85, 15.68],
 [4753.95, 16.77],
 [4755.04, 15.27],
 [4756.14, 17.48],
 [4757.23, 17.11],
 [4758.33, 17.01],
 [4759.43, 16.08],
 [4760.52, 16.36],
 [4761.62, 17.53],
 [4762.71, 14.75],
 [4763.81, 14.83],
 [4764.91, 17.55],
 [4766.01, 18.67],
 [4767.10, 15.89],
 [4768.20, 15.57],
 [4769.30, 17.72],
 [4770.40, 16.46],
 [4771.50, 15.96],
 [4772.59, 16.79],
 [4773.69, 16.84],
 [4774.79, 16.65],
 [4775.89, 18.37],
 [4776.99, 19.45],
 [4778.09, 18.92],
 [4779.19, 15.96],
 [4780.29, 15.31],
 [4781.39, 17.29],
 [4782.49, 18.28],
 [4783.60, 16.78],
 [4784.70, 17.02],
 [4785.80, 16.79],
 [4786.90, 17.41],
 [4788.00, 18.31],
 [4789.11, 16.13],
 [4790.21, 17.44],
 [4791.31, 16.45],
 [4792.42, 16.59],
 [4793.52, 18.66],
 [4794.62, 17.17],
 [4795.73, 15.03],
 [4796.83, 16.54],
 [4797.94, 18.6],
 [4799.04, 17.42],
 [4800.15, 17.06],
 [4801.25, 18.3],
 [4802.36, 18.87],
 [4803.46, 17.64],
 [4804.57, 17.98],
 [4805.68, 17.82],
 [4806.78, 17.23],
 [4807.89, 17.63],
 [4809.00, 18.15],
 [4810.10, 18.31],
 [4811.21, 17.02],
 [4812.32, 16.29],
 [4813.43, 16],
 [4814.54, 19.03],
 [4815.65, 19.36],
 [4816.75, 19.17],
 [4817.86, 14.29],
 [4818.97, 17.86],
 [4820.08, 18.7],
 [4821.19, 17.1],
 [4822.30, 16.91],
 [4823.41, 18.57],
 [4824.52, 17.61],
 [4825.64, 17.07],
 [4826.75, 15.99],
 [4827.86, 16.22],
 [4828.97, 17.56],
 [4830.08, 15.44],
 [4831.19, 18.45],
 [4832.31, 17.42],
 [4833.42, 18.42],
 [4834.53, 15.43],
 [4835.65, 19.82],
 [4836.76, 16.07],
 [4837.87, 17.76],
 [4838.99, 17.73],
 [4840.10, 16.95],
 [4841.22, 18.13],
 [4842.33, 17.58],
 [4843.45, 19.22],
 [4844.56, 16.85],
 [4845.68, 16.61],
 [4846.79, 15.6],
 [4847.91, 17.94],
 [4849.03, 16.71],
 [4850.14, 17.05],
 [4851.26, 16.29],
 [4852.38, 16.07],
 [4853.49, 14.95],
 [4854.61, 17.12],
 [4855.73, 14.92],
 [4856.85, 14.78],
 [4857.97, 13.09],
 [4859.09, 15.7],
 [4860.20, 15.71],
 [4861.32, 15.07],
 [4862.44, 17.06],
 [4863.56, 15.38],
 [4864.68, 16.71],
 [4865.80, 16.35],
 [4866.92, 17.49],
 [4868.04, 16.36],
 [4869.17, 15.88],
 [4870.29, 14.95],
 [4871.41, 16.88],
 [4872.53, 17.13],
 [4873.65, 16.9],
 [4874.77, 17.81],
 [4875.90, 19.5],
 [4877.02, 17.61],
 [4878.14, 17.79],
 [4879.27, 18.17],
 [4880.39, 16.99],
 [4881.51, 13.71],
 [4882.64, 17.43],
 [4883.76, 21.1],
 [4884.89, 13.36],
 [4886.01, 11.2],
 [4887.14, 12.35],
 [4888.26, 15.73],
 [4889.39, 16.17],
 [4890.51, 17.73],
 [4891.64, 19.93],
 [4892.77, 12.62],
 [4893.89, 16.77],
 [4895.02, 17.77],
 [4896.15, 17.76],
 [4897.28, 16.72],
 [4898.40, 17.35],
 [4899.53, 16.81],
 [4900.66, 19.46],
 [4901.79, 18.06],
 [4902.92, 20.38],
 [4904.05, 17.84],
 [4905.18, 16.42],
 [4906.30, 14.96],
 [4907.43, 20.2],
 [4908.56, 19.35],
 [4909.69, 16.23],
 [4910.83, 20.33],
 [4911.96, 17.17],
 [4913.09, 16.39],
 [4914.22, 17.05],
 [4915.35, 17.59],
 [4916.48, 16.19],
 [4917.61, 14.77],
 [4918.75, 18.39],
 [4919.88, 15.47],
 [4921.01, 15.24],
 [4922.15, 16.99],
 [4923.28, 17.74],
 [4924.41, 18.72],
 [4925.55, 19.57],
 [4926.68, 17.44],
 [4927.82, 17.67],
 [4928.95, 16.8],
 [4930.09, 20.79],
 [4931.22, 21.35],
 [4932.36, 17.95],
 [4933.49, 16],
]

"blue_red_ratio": 0.94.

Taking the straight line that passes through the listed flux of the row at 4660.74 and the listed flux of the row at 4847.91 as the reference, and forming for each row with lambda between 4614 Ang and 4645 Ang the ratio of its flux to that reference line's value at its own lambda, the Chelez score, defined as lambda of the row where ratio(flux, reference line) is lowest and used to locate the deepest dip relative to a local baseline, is 4633.98 Ang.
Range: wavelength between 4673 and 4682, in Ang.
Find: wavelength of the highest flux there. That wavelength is 4676.86 Ang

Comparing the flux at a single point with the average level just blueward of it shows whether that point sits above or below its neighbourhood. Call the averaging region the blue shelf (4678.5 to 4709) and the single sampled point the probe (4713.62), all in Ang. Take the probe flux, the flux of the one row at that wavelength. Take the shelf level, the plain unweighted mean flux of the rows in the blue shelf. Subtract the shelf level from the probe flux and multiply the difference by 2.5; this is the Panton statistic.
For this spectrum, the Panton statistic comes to -0.8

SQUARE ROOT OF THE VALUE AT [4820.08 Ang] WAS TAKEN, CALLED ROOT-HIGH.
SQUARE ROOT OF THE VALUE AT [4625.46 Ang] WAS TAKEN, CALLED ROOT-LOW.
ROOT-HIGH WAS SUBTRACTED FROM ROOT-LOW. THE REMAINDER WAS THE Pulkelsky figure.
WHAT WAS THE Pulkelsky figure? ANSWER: -0.23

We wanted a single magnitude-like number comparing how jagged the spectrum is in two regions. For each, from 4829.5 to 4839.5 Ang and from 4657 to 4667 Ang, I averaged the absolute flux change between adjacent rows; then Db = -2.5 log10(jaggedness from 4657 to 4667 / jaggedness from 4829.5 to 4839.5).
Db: 0.44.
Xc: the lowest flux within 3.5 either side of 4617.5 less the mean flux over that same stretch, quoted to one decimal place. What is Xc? -1.9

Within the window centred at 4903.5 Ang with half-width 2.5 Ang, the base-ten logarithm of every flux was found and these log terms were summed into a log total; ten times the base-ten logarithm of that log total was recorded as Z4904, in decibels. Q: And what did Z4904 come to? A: 7.02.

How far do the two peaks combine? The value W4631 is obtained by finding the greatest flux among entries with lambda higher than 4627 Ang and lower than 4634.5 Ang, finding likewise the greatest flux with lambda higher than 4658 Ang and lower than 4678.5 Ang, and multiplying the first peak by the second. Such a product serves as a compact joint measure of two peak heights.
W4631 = 384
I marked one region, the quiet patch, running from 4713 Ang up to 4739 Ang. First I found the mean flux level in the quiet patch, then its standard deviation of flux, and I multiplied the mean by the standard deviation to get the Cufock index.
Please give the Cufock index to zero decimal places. 18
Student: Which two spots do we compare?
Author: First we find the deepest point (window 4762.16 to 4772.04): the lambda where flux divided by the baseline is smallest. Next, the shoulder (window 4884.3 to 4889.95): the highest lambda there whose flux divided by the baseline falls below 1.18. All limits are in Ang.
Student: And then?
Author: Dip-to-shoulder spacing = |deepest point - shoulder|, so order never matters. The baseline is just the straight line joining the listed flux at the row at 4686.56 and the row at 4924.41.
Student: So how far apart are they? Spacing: 126.7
